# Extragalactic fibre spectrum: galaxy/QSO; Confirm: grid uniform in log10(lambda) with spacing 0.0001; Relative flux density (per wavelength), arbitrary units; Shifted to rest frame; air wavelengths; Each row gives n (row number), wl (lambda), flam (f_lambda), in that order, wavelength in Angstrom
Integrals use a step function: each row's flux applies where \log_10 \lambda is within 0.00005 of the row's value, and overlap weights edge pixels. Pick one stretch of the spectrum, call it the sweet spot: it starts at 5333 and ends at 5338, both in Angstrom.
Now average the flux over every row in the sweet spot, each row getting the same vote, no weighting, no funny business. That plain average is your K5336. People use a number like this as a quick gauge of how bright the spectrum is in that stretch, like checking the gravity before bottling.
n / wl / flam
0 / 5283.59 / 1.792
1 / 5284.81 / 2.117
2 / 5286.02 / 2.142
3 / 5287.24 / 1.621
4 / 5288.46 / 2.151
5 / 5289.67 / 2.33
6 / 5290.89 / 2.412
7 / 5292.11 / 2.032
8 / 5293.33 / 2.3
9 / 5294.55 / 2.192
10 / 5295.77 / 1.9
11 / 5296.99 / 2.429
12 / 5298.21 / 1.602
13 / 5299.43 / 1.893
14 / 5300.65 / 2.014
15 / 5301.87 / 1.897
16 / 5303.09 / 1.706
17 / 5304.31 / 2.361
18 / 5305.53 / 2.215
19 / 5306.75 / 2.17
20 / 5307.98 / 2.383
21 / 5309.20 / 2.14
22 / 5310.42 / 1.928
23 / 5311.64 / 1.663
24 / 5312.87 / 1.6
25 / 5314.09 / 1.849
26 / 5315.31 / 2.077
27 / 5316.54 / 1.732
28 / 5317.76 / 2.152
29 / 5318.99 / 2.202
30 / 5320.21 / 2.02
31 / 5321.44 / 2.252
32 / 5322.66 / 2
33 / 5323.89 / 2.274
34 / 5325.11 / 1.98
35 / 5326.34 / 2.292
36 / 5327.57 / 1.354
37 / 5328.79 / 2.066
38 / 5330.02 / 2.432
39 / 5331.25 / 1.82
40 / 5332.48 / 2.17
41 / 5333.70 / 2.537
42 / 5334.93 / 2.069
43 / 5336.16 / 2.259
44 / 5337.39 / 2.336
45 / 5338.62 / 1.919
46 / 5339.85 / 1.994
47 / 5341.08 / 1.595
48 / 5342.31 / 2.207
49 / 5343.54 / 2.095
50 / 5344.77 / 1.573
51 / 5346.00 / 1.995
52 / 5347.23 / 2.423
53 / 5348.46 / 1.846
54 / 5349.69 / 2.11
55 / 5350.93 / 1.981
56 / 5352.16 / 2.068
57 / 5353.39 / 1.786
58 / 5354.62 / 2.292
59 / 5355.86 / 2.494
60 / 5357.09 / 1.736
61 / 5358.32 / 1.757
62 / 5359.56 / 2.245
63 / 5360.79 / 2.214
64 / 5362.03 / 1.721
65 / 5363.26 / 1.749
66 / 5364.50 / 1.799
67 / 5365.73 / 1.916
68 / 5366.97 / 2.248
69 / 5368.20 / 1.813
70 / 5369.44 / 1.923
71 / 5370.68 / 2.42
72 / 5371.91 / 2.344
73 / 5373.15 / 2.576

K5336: 2.3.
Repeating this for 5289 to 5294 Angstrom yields 2.3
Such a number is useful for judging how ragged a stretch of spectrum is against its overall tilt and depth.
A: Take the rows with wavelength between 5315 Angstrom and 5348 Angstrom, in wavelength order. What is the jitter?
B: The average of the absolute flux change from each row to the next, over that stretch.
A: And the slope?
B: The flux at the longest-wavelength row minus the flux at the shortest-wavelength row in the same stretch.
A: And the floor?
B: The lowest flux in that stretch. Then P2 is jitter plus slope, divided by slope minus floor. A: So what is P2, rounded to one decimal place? -0.7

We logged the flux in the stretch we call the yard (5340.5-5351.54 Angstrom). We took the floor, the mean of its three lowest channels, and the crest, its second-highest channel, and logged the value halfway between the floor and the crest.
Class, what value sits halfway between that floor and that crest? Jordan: 1.94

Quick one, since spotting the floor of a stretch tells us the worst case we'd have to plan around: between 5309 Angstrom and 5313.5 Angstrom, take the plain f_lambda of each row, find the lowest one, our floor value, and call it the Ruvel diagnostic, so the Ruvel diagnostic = 1.6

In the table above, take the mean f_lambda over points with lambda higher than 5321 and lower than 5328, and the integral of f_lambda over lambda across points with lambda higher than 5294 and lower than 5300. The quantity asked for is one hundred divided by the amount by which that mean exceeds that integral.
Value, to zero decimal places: -10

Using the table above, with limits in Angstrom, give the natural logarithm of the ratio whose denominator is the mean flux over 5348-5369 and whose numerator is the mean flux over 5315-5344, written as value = 0.044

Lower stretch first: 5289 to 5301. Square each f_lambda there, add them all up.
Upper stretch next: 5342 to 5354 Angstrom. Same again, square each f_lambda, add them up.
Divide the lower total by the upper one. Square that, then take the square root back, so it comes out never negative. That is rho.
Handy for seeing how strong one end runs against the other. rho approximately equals 1.11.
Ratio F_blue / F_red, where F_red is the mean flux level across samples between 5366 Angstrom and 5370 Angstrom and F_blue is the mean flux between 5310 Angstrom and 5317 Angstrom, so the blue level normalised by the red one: 0.91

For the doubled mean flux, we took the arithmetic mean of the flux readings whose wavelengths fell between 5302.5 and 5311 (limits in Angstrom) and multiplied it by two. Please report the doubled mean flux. 4.26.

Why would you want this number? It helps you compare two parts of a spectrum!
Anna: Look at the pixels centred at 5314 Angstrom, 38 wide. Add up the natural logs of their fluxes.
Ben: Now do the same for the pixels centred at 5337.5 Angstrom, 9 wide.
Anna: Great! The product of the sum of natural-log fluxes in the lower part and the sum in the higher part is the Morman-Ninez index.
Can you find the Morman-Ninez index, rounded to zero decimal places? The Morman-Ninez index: 110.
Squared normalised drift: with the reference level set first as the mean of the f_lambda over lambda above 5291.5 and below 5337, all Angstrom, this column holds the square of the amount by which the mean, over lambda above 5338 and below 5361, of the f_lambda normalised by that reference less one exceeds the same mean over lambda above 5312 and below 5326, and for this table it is 0.0000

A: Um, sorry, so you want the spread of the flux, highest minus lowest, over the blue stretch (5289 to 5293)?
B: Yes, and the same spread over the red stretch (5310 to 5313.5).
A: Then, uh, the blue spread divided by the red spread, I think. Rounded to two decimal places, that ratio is 1.16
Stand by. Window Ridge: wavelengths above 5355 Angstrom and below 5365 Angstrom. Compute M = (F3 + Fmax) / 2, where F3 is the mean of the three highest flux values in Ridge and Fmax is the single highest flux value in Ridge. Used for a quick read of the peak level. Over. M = 2.41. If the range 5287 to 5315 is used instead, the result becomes 2.42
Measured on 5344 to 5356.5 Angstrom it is 2.45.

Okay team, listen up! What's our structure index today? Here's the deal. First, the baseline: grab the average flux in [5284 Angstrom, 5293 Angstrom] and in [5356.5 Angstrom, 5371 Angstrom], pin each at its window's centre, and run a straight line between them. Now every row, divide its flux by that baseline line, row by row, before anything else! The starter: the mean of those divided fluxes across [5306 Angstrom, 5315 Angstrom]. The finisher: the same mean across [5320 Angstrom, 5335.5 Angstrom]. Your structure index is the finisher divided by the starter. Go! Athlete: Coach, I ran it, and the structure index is 1.09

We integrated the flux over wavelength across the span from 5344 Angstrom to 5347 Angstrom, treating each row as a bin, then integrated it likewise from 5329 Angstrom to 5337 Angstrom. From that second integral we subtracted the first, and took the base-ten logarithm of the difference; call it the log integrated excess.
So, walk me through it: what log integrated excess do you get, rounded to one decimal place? 1.1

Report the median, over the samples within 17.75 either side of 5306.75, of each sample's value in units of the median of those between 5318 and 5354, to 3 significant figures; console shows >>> 1.00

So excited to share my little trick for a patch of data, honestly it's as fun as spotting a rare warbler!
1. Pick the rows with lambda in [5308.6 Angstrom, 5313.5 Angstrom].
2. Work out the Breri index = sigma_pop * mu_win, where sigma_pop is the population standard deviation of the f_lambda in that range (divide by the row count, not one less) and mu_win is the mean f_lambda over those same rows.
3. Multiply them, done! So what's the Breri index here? 0.40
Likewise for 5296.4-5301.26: 0.59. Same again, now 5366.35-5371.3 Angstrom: 0.51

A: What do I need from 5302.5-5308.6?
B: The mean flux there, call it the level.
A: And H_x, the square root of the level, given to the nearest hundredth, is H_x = 1.47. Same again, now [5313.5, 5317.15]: 1.37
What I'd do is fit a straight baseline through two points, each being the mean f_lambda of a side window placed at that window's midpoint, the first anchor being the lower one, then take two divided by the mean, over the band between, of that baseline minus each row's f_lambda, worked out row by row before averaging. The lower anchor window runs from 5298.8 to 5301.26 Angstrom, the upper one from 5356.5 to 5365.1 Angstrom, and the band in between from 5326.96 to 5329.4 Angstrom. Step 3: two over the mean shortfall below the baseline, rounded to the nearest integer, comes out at 9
